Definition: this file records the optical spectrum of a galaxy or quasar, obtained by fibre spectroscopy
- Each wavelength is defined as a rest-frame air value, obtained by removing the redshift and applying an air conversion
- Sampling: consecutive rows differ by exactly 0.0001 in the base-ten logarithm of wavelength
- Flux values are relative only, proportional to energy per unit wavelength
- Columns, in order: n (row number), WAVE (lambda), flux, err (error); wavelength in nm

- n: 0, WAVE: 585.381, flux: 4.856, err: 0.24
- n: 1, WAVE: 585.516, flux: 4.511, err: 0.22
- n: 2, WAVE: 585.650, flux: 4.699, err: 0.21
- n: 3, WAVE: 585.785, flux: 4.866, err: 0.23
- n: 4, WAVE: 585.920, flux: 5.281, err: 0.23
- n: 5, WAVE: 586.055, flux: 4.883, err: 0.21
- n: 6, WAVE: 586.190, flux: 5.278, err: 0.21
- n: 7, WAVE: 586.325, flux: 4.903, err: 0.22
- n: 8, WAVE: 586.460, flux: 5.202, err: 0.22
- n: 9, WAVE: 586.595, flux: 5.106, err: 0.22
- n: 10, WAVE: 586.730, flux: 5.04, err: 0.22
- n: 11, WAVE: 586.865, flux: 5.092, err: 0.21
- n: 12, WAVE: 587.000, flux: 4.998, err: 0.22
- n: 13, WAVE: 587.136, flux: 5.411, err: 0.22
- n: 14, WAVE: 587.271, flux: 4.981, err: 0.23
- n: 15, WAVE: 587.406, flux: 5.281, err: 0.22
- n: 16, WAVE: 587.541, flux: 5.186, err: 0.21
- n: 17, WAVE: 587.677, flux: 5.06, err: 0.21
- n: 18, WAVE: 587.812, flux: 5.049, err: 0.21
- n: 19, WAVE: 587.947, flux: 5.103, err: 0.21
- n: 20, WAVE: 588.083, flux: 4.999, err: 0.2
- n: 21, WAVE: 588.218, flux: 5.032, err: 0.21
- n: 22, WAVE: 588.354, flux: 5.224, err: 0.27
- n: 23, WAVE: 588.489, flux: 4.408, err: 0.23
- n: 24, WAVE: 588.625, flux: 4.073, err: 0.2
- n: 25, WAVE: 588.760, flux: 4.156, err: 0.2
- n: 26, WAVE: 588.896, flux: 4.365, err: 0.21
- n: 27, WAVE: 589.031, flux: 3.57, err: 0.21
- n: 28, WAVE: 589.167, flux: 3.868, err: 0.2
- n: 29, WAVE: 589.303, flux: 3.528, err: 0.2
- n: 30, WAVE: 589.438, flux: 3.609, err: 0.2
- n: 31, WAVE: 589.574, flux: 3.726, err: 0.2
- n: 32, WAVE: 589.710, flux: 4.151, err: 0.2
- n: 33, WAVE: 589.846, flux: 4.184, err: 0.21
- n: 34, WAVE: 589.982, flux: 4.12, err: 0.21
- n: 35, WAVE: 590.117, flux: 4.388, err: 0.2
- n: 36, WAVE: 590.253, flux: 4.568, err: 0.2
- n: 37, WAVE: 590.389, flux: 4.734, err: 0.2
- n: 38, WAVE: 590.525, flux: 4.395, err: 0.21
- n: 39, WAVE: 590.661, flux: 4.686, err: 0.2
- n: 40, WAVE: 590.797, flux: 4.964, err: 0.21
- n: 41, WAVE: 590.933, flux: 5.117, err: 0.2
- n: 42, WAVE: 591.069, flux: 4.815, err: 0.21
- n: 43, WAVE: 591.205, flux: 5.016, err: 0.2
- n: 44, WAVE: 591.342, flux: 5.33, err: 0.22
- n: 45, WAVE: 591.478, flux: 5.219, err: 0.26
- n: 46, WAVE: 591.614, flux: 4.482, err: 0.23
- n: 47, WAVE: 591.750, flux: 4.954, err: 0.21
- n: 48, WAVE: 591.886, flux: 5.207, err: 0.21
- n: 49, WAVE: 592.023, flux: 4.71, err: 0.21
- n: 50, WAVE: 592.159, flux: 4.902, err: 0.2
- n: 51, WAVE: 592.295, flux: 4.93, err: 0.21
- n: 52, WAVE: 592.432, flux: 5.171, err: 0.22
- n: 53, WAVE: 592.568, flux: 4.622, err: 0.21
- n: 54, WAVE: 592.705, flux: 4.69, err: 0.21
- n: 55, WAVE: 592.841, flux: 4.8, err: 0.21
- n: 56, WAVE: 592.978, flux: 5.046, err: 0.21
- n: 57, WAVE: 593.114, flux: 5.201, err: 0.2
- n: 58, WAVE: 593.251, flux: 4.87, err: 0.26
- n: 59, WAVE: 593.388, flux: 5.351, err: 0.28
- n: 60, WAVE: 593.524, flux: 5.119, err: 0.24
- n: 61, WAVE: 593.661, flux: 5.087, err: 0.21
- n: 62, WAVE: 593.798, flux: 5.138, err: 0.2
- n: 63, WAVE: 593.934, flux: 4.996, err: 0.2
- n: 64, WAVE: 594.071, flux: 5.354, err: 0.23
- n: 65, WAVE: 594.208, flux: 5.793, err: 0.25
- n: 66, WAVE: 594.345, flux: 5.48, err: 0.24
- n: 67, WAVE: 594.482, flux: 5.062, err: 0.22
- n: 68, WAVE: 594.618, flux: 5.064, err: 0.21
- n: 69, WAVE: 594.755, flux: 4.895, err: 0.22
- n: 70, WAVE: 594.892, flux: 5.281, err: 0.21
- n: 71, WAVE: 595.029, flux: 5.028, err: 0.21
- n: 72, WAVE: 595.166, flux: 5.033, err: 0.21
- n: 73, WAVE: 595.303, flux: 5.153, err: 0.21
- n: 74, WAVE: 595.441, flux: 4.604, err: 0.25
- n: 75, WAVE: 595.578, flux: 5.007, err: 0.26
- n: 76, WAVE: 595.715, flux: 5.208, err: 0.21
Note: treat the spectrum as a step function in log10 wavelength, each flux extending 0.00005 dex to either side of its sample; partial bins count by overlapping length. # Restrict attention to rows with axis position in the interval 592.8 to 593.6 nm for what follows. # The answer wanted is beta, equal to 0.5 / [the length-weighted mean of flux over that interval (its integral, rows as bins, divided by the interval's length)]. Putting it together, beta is 0.099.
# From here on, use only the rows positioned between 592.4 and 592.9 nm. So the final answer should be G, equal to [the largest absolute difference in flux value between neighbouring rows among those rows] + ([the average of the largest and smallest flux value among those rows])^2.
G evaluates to 24.5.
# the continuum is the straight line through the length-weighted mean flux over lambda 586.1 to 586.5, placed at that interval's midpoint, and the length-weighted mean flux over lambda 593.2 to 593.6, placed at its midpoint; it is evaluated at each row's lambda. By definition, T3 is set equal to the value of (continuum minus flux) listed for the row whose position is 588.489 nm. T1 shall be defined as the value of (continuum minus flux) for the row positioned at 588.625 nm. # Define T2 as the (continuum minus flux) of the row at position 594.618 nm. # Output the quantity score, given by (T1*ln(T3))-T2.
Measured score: -0.4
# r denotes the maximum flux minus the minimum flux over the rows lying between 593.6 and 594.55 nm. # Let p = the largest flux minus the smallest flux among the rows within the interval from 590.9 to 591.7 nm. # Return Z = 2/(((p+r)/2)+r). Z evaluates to 1.23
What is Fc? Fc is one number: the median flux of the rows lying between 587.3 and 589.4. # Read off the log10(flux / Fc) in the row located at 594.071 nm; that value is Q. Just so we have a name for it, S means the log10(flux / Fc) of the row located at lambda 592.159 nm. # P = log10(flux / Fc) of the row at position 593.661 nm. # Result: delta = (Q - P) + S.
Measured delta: 0.01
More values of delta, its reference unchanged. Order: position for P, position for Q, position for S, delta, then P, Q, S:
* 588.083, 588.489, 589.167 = -0.17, 0.000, -0.055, -0.11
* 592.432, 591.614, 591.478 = -0.04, 0.015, -0.047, 0.02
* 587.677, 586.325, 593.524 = 0.00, 0.005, -0.008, 0.01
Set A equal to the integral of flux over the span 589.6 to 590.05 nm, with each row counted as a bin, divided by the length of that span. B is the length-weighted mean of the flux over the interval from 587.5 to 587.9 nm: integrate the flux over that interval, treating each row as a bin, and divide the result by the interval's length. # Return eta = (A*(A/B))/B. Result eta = 0.65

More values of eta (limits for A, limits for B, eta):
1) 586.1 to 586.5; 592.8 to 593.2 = 1.04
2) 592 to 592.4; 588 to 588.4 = 0.93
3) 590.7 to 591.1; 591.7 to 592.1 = 1.00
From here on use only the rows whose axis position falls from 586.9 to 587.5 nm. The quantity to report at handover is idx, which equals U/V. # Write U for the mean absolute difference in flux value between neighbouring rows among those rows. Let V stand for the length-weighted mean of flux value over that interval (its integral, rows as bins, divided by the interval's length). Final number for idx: 0.07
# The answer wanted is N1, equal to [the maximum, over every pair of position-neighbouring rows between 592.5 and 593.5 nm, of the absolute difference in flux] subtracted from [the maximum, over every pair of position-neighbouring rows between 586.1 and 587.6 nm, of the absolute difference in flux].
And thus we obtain -0.1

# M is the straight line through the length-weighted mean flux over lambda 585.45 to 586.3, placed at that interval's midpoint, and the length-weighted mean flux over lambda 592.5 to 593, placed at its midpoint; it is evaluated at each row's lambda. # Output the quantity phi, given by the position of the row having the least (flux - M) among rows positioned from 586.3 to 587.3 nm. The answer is 586.325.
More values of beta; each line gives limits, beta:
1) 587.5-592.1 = 0.109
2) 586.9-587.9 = 0.097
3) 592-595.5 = 0.099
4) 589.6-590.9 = 0.112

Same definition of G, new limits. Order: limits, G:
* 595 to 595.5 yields 24.3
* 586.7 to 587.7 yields 27.4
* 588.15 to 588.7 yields 22.4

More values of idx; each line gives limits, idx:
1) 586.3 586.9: 0.03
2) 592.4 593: 0.05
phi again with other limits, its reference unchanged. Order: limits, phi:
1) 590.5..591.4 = 590.525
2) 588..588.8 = 588.625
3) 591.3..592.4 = 591.614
